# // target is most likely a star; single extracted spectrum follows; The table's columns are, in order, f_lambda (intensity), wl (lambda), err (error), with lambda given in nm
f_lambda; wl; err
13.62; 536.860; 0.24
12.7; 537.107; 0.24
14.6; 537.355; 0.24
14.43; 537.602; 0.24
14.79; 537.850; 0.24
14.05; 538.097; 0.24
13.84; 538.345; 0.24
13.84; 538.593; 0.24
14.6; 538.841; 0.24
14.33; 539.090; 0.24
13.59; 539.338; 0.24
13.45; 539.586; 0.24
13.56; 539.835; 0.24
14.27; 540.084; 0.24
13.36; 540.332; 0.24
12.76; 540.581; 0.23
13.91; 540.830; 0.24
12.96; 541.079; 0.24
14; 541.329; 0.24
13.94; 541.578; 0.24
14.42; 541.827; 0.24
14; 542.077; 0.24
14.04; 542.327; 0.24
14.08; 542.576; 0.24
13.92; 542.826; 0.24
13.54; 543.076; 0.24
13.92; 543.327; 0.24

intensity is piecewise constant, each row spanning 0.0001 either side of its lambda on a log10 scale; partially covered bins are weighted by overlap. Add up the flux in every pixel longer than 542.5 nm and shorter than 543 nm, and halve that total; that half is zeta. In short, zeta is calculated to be 14.00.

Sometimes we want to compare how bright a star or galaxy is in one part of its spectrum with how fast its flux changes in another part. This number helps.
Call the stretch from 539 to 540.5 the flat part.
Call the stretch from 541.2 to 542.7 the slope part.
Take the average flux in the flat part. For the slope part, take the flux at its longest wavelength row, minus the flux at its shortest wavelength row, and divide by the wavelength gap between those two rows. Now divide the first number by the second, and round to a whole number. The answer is 214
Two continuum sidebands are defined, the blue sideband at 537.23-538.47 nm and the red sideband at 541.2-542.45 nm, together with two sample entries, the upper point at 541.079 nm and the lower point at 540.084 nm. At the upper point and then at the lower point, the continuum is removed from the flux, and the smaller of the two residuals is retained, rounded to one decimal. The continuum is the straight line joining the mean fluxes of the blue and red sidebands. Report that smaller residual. -1.2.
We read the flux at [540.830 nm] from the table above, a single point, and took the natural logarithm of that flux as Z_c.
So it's 2.633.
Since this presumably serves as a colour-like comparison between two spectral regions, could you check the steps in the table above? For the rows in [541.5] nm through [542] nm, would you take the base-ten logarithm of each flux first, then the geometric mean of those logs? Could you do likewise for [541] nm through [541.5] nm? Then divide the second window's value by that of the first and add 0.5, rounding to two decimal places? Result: 1.48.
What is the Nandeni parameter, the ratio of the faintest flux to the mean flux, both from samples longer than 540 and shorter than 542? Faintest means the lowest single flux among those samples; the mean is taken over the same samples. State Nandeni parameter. 0.931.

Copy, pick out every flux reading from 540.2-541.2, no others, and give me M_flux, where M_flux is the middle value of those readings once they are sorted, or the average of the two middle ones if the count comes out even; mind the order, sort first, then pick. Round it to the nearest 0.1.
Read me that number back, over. 13.2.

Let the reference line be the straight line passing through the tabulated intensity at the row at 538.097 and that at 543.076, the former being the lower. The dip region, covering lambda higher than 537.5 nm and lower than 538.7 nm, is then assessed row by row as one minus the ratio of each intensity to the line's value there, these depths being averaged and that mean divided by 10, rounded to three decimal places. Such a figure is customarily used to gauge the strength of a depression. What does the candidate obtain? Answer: -0.001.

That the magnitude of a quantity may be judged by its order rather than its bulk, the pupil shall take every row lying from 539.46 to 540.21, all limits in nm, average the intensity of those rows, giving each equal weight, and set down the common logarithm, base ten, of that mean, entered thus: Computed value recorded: 1.14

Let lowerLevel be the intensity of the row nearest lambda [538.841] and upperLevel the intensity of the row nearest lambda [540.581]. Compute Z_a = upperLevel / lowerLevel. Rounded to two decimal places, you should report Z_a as 0.87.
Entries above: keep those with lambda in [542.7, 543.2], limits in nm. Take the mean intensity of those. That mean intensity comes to 13.7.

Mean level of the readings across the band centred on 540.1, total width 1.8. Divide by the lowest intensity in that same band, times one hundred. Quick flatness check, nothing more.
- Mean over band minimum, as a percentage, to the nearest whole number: 106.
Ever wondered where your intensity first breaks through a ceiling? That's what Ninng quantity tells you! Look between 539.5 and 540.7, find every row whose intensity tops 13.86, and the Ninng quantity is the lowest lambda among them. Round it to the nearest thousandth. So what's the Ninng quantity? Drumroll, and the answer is 540.084 nm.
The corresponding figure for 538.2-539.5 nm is 538.841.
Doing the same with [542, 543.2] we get 542.077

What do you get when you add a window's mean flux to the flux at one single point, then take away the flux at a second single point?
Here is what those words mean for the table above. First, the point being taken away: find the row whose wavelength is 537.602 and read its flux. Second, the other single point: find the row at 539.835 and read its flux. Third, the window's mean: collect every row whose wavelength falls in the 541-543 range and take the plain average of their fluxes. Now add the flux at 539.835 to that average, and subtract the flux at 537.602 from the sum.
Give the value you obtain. 13.1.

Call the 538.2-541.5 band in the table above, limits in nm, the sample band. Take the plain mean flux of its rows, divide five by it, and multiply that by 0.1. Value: 0.0364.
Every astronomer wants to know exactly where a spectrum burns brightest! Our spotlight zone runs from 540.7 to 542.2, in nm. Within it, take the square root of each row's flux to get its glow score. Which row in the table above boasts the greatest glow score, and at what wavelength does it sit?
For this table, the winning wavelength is 541.827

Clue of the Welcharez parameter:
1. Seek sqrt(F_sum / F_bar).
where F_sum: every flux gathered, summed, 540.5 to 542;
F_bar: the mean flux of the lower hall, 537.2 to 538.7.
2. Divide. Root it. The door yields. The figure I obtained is 2.40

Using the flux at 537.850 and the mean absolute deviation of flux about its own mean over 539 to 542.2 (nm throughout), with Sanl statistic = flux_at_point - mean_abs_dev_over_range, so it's 14.4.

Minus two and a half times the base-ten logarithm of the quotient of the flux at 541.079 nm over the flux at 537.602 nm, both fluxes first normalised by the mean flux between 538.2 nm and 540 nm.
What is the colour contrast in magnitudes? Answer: 0.12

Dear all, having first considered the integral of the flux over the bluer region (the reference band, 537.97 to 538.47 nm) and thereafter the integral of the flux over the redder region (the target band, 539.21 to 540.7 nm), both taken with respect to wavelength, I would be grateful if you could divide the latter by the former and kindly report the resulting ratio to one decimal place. 2.9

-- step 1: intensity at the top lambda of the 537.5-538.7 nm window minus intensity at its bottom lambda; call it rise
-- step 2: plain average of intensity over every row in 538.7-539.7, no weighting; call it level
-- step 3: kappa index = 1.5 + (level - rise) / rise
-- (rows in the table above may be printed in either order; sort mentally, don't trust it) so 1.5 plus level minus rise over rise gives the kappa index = -23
